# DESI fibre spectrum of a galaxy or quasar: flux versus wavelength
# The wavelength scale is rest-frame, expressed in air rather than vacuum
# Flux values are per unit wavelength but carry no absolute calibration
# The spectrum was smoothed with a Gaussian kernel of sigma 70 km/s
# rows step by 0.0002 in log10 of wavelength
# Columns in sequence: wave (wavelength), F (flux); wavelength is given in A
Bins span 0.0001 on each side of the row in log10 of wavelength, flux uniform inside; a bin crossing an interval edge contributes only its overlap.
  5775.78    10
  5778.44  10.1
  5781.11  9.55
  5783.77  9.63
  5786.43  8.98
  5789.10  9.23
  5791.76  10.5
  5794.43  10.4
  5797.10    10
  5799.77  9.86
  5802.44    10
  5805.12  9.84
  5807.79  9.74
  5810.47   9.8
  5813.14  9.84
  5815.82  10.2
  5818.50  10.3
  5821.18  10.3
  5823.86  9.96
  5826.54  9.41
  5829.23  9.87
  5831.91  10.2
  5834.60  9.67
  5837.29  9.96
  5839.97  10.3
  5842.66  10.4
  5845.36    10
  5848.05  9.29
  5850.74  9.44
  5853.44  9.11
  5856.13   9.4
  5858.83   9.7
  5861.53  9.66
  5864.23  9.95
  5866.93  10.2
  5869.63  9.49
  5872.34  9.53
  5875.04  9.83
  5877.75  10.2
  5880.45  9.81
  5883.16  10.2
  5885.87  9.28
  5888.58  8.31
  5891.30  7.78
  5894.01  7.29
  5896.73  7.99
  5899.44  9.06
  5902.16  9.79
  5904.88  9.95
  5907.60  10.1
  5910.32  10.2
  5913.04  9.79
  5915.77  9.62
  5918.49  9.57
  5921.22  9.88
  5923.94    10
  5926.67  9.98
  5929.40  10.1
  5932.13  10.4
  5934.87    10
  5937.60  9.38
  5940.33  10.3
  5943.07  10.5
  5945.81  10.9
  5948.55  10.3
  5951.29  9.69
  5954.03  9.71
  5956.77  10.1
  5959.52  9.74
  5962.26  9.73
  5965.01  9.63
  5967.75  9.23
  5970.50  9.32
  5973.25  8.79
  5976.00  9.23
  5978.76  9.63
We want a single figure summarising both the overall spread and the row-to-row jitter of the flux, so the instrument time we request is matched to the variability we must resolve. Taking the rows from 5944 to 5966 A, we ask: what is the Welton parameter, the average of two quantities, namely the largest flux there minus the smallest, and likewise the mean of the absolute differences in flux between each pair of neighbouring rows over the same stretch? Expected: 0.78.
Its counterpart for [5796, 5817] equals 0.30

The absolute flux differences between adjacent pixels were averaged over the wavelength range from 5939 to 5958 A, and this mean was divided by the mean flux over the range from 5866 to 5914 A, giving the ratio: 0.039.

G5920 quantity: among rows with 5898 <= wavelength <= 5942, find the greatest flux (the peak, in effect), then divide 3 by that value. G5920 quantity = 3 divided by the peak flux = 0.288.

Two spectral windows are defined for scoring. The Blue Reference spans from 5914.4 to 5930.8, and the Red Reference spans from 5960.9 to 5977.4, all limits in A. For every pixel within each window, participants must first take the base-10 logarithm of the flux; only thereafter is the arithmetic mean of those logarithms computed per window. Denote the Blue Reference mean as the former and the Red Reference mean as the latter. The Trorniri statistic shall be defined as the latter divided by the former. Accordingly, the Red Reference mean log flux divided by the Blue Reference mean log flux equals 0.975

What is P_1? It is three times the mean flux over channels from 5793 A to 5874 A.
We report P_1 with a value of 29.6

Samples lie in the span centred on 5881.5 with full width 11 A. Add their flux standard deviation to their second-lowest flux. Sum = 10.2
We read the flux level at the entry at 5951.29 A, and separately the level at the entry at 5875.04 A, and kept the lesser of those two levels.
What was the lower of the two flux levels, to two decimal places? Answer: 9.69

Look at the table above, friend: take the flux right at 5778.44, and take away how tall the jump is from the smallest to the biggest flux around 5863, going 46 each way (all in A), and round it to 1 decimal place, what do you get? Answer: 7.0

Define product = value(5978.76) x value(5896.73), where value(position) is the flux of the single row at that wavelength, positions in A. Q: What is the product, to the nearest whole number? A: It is 77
